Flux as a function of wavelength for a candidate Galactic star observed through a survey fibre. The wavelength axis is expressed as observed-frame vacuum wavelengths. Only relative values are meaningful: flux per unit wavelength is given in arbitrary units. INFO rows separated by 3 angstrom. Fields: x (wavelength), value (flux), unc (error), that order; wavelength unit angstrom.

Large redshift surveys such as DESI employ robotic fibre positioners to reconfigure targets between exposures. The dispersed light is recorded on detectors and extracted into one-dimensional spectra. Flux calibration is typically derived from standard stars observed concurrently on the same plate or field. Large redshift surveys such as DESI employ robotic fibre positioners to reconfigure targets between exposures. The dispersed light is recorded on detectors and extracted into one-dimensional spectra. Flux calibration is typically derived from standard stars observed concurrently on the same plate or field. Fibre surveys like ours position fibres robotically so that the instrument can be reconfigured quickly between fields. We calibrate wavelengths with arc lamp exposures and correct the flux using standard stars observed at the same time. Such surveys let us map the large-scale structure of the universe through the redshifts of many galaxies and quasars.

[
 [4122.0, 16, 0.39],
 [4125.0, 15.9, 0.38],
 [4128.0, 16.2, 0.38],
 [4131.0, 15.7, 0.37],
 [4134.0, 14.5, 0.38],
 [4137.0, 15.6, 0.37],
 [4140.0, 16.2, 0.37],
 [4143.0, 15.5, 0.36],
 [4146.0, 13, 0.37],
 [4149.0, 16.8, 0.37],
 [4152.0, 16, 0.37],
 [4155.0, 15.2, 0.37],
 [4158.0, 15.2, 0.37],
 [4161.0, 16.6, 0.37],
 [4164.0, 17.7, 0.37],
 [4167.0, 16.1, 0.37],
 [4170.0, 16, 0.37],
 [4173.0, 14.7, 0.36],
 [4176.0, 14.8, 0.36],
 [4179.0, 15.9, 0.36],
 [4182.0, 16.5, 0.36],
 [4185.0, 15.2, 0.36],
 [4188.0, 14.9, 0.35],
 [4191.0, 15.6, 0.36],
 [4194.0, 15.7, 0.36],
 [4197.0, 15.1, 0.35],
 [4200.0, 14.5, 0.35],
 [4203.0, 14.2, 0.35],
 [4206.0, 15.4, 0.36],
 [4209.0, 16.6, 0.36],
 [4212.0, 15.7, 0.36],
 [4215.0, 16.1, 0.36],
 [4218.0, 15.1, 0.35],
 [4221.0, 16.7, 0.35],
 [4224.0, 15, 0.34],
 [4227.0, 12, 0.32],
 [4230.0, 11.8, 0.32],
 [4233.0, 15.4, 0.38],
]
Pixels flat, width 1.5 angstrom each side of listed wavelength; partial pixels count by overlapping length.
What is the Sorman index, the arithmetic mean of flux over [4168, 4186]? 15.5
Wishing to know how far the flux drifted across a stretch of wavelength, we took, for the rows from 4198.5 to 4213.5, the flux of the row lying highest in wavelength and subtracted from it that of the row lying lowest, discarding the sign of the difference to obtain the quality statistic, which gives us 1.20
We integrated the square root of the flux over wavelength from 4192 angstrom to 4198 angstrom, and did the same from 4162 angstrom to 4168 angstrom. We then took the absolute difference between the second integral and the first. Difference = 1.1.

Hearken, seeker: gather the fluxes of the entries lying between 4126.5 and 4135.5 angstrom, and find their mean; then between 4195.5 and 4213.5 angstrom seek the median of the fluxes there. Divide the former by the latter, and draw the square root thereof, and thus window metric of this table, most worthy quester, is 1.007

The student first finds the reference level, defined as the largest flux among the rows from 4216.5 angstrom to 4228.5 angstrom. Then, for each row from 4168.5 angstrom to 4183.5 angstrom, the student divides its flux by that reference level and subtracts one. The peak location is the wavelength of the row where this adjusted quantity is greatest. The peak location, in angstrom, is 4182.0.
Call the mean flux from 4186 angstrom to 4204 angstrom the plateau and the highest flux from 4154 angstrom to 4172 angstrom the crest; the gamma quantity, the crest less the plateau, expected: 2.7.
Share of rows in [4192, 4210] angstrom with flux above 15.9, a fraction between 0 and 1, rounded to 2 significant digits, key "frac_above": 0.17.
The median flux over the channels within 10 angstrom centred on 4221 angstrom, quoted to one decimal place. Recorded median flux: 15.1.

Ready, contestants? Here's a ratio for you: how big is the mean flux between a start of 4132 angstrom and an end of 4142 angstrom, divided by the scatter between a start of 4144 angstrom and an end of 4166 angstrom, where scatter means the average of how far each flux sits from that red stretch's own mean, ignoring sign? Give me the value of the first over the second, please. 14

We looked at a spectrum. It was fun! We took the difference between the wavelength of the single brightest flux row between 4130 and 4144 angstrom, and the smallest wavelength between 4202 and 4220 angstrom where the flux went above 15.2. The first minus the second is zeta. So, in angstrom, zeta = -66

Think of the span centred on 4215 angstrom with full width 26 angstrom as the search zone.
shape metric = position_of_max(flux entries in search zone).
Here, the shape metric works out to 4221.0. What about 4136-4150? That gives 4149.0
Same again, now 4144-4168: 4164.0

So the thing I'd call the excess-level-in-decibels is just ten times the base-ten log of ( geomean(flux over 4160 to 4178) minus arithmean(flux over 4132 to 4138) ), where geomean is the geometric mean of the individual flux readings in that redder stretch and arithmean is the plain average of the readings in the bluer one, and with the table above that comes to 0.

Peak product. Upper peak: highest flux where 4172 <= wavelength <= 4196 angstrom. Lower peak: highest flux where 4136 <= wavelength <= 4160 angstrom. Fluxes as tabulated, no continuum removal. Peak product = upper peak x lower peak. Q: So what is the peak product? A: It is 277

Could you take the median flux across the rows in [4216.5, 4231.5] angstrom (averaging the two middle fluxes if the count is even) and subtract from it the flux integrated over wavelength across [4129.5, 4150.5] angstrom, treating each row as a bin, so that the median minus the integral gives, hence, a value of -307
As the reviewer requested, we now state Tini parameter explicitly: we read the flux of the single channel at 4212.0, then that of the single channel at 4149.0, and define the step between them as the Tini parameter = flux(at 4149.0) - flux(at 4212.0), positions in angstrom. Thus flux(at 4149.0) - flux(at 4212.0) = 1.1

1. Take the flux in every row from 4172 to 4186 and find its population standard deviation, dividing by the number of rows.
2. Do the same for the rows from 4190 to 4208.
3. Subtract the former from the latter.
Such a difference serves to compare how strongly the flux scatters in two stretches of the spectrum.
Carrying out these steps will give -0.13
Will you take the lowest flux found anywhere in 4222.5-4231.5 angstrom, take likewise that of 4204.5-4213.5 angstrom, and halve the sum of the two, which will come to 13.6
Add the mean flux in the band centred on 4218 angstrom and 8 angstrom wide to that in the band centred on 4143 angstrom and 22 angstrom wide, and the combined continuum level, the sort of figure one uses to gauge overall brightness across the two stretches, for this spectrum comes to 31.3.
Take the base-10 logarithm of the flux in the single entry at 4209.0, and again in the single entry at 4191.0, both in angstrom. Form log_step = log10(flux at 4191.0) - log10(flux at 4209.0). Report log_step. -0.03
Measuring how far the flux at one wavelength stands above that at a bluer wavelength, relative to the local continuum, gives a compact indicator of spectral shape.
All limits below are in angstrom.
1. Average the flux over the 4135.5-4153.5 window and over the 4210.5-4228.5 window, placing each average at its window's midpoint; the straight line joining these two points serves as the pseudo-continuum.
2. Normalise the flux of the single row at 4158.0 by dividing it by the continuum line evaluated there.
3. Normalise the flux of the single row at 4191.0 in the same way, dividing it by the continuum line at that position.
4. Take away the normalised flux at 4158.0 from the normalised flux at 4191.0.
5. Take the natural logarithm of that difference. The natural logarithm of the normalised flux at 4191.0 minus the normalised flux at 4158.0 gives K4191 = -3.27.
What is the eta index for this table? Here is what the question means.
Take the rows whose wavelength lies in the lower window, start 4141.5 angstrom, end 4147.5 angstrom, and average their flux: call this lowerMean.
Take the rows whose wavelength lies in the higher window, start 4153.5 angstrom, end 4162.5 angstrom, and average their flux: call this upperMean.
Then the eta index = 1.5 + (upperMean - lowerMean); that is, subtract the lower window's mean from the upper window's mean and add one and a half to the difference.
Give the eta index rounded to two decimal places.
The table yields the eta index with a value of 2.92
